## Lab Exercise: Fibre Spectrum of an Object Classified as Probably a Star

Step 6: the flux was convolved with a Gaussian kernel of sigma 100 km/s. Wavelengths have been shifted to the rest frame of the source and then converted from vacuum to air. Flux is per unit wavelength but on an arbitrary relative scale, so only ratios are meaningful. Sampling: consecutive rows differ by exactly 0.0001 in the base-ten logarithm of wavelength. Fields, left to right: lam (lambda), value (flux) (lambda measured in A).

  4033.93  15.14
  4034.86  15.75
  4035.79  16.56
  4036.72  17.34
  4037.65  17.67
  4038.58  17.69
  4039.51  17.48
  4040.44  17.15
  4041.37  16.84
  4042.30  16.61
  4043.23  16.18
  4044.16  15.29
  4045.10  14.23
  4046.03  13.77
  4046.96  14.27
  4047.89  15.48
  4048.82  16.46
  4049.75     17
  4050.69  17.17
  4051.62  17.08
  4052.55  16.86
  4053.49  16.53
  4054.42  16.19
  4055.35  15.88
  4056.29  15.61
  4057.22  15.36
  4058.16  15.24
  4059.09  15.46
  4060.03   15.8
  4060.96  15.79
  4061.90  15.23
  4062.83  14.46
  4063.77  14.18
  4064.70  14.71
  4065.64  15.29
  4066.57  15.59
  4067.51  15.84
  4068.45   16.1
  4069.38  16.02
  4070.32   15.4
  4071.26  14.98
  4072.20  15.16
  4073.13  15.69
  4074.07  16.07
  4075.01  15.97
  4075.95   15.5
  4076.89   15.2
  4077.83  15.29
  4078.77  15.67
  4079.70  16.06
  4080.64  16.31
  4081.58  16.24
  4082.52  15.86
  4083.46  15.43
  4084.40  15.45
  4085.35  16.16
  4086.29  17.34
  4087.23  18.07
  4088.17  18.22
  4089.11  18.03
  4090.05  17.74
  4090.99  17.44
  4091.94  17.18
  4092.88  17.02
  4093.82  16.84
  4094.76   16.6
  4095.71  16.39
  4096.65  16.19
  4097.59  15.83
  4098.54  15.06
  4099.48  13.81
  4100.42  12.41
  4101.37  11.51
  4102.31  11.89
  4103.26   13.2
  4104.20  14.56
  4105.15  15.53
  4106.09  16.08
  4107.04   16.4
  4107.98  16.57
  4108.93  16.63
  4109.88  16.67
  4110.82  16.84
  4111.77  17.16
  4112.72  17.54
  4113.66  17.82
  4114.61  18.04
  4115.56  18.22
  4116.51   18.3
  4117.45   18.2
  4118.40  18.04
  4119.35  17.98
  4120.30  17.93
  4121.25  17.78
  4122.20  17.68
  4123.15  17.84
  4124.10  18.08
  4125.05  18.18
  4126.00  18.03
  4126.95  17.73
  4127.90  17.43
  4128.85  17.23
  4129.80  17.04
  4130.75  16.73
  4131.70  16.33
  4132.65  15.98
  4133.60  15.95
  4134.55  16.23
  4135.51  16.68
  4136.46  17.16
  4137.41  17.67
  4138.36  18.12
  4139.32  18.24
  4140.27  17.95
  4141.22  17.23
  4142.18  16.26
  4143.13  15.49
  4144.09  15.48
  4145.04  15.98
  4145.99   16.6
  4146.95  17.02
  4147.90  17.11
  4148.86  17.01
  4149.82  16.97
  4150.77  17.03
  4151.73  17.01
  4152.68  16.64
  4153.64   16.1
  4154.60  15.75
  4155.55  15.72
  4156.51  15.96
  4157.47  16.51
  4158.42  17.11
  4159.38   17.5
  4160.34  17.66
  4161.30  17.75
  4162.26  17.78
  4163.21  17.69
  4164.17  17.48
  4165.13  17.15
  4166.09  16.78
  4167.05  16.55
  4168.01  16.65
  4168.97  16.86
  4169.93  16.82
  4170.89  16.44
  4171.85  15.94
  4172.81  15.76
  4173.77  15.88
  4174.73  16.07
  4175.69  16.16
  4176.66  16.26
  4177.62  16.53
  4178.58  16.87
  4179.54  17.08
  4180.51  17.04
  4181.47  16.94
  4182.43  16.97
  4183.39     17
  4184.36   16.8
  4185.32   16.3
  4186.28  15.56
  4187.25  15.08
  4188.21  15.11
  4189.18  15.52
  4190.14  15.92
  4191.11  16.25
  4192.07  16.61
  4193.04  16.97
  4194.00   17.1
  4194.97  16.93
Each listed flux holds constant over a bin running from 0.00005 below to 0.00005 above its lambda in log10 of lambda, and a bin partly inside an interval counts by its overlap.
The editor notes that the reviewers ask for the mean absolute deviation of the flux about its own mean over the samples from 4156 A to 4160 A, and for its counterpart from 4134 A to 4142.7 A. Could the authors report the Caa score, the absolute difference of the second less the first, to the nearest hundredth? 0.10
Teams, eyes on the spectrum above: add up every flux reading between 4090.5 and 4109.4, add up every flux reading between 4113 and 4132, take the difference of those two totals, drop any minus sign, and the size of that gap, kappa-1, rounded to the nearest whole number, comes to 47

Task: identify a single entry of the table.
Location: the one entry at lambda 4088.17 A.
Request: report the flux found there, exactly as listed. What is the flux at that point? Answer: 18.22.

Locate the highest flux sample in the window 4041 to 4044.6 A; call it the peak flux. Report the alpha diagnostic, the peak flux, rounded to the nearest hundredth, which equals 16.84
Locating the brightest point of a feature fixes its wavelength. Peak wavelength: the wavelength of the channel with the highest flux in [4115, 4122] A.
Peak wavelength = 4116.51 A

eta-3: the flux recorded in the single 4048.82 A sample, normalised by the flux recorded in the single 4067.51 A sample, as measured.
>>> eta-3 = 1.04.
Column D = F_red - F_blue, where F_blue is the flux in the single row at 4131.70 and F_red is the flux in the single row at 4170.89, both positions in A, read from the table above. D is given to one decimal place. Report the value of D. 0.1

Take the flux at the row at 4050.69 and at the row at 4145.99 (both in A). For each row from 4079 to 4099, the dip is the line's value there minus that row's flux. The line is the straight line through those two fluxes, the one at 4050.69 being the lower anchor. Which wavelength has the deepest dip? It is 4098.54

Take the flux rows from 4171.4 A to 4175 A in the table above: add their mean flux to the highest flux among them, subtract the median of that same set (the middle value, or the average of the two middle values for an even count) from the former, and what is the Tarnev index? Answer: 16.1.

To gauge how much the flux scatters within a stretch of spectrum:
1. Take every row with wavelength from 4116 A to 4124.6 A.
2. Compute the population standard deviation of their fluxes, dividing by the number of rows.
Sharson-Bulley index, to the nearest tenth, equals 0.2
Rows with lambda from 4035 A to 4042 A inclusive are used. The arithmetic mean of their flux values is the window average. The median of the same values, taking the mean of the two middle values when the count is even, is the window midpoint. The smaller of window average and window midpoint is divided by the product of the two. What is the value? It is 0.0577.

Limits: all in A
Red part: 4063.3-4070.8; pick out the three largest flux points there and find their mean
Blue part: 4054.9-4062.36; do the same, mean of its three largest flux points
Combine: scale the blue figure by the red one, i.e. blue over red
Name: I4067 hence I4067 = 0.99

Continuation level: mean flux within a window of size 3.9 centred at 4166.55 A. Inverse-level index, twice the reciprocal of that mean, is 0.119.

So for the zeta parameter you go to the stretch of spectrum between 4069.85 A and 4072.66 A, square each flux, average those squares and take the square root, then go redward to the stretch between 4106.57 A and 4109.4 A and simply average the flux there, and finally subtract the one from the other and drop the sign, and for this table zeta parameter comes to 1.4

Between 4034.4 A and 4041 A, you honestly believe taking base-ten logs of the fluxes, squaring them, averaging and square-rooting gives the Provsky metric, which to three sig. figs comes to 1.23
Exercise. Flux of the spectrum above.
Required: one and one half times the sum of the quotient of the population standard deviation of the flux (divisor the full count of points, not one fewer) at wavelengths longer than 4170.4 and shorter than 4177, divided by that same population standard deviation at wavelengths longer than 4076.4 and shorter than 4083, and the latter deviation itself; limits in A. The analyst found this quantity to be 1.4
